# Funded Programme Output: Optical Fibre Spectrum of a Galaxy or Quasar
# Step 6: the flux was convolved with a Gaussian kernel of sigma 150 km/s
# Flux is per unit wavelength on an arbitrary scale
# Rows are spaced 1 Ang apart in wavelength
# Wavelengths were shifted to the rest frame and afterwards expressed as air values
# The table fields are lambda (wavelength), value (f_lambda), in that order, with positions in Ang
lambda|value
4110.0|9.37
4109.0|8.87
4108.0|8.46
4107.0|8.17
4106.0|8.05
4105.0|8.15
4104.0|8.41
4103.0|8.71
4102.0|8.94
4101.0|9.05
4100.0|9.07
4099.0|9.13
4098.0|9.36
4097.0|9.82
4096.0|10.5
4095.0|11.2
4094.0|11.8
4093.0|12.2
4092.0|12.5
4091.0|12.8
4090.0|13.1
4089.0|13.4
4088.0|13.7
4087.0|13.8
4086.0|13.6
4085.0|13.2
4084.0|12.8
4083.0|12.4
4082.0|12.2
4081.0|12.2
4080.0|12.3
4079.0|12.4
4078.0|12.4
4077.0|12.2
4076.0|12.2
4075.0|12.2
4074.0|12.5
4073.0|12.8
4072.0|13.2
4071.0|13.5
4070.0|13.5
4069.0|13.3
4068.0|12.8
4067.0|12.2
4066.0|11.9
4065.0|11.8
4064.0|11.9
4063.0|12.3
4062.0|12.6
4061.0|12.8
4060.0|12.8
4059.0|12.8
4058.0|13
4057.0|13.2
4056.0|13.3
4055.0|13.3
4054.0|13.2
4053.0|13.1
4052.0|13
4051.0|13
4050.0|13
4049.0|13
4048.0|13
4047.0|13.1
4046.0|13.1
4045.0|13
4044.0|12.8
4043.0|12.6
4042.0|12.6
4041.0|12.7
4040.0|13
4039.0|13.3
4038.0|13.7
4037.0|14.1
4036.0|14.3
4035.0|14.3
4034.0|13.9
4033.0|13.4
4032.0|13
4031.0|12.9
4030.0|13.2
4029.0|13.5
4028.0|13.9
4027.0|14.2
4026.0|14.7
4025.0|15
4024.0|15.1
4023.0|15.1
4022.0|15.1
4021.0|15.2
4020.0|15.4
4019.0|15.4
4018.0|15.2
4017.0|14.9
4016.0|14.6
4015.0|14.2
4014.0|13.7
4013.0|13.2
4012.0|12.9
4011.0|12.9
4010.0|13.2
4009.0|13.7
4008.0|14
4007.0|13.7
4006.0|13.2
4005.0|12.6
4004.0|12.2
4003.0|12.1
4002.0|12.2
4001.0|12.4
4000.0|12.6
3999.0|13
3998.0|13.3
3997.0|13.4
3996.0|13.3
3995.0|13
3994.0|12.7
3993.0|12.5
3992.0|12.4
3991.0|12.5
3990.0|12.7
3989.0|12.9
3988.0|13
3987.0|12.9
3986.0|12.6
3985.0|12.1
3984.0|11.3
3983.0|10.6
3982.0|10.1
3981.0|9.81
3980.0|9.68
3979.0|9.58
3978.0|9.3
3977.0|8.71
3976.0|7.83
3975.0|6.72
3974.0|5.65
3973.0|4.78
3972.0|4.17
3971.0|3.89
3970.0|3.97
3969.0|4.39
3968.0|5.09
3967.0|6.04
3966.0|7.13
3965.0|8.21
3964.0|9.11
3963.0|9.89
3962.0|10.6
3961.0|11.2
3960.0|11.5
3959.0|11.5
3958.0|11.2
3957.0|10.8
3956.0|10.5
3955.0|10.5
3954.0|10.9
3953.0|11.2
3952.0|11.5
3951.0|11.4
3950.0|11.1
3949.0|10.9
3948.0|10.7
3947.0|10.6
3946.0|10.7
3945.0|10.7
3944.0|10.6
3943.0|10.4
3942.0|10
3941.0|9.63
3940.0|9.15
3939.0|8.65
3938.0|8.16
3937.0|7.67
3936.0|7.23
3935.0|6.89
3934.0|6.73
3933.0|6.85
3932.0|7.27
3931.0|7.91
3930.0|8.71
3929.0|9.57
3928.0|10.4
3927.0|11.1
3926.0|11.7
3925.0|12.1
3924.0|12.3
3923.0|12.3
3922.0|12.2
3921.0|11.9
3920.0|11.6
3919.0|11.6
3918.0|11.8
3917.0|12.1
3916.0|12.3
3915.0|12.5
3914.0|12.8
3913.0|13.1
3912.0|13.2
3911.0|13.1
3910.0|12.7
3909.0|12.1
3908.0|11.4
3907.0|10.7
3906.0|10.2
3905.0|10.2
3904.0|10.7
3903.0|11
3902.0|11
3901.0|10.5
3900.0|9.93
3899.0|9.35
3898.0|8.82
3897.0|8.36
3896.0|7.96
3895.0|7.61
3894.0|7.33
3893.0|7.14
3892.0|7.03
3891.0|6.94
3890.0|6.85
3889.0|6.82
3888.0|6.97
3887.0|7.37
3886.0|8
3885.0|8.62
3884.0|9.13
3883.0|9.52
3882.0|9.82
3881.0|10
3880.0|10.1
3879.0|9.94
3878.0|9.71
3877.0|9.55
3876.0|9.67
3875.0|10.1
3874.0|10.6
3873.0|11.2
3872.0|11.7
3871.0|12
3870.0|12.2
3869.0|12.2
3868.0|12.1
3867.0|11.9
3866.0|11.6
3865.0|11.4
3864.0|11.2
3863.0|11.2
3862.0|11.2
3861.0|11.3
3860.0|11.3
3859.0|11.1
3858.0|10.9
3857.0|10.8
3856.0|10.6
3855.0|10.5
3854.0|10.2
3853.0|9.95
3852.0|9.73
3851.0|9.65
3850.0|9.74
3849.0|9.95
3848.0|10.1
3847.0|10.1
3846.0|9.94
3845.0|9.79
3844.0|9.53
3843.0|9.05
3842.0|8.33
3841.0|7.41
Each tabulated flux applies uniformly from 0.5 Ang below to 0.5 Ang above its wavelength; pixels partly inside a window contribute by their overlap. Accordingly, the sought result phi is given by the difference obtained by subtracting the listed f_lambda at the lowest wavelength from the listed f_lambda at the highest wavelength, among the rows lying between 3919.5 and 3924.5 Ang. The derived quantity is 0.7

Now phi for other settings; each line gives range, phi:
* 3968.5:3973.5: 0.4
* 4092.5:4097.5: -2.4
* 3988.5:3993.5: -0.4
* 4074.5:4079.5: 0.2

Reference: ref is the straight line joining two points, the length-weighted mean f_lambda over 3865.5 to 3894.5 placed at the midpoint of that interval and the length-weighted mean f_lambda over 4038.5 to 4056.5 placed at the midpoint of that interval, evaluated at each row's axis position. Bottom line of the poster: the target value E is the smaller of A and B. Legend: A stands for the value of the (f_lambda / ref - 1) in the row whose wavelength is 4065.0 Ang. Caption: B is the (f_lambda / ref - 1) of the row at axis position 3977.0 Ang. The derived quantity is -0.2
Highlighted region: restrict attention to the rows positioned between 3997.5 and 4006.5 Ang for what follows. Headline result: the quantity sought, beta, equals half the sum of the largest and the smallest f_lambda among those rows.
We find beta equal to 12.7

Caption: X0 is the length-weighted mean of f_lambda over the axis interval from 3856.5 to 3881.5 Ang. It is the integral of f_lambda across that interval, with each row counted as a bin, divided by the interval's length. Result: 11.0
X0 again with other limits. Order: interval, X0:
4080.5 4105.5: 11.3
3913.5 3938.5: 10.2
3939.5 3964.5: 10.7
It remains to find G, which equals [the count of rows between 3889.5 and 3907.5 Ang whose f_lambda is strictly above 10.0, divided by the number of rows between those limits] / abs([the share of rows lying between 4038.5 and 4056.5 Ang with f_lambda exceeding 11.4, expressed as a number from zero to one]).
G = 0.4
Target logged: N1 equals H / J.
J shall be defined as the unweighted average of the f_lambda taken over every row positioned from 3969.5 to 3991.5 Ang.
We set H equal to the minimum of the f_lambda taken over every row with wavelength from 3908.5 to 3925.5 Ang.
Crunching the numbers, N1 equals 1.2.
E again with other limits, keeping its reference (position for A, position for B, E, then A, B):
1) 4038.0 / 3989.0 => 0.1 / 0.07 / 0.09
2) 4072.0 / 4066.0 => -0.1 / -0.02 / -0.11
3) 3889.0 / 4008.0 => -0.3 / -0.30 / 0.15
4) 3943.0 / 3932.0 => -0.3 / -0.04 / -0.31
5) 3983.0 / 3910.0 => -0.1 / -0.09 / 0.25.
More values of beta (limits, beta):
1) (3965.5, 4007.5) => 8.8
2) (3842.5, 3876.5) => 10.6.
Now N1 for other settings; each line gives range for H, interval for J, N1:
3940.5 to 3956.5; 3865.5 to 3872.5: 0.8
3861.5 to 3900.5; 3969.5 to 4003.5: 0.6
